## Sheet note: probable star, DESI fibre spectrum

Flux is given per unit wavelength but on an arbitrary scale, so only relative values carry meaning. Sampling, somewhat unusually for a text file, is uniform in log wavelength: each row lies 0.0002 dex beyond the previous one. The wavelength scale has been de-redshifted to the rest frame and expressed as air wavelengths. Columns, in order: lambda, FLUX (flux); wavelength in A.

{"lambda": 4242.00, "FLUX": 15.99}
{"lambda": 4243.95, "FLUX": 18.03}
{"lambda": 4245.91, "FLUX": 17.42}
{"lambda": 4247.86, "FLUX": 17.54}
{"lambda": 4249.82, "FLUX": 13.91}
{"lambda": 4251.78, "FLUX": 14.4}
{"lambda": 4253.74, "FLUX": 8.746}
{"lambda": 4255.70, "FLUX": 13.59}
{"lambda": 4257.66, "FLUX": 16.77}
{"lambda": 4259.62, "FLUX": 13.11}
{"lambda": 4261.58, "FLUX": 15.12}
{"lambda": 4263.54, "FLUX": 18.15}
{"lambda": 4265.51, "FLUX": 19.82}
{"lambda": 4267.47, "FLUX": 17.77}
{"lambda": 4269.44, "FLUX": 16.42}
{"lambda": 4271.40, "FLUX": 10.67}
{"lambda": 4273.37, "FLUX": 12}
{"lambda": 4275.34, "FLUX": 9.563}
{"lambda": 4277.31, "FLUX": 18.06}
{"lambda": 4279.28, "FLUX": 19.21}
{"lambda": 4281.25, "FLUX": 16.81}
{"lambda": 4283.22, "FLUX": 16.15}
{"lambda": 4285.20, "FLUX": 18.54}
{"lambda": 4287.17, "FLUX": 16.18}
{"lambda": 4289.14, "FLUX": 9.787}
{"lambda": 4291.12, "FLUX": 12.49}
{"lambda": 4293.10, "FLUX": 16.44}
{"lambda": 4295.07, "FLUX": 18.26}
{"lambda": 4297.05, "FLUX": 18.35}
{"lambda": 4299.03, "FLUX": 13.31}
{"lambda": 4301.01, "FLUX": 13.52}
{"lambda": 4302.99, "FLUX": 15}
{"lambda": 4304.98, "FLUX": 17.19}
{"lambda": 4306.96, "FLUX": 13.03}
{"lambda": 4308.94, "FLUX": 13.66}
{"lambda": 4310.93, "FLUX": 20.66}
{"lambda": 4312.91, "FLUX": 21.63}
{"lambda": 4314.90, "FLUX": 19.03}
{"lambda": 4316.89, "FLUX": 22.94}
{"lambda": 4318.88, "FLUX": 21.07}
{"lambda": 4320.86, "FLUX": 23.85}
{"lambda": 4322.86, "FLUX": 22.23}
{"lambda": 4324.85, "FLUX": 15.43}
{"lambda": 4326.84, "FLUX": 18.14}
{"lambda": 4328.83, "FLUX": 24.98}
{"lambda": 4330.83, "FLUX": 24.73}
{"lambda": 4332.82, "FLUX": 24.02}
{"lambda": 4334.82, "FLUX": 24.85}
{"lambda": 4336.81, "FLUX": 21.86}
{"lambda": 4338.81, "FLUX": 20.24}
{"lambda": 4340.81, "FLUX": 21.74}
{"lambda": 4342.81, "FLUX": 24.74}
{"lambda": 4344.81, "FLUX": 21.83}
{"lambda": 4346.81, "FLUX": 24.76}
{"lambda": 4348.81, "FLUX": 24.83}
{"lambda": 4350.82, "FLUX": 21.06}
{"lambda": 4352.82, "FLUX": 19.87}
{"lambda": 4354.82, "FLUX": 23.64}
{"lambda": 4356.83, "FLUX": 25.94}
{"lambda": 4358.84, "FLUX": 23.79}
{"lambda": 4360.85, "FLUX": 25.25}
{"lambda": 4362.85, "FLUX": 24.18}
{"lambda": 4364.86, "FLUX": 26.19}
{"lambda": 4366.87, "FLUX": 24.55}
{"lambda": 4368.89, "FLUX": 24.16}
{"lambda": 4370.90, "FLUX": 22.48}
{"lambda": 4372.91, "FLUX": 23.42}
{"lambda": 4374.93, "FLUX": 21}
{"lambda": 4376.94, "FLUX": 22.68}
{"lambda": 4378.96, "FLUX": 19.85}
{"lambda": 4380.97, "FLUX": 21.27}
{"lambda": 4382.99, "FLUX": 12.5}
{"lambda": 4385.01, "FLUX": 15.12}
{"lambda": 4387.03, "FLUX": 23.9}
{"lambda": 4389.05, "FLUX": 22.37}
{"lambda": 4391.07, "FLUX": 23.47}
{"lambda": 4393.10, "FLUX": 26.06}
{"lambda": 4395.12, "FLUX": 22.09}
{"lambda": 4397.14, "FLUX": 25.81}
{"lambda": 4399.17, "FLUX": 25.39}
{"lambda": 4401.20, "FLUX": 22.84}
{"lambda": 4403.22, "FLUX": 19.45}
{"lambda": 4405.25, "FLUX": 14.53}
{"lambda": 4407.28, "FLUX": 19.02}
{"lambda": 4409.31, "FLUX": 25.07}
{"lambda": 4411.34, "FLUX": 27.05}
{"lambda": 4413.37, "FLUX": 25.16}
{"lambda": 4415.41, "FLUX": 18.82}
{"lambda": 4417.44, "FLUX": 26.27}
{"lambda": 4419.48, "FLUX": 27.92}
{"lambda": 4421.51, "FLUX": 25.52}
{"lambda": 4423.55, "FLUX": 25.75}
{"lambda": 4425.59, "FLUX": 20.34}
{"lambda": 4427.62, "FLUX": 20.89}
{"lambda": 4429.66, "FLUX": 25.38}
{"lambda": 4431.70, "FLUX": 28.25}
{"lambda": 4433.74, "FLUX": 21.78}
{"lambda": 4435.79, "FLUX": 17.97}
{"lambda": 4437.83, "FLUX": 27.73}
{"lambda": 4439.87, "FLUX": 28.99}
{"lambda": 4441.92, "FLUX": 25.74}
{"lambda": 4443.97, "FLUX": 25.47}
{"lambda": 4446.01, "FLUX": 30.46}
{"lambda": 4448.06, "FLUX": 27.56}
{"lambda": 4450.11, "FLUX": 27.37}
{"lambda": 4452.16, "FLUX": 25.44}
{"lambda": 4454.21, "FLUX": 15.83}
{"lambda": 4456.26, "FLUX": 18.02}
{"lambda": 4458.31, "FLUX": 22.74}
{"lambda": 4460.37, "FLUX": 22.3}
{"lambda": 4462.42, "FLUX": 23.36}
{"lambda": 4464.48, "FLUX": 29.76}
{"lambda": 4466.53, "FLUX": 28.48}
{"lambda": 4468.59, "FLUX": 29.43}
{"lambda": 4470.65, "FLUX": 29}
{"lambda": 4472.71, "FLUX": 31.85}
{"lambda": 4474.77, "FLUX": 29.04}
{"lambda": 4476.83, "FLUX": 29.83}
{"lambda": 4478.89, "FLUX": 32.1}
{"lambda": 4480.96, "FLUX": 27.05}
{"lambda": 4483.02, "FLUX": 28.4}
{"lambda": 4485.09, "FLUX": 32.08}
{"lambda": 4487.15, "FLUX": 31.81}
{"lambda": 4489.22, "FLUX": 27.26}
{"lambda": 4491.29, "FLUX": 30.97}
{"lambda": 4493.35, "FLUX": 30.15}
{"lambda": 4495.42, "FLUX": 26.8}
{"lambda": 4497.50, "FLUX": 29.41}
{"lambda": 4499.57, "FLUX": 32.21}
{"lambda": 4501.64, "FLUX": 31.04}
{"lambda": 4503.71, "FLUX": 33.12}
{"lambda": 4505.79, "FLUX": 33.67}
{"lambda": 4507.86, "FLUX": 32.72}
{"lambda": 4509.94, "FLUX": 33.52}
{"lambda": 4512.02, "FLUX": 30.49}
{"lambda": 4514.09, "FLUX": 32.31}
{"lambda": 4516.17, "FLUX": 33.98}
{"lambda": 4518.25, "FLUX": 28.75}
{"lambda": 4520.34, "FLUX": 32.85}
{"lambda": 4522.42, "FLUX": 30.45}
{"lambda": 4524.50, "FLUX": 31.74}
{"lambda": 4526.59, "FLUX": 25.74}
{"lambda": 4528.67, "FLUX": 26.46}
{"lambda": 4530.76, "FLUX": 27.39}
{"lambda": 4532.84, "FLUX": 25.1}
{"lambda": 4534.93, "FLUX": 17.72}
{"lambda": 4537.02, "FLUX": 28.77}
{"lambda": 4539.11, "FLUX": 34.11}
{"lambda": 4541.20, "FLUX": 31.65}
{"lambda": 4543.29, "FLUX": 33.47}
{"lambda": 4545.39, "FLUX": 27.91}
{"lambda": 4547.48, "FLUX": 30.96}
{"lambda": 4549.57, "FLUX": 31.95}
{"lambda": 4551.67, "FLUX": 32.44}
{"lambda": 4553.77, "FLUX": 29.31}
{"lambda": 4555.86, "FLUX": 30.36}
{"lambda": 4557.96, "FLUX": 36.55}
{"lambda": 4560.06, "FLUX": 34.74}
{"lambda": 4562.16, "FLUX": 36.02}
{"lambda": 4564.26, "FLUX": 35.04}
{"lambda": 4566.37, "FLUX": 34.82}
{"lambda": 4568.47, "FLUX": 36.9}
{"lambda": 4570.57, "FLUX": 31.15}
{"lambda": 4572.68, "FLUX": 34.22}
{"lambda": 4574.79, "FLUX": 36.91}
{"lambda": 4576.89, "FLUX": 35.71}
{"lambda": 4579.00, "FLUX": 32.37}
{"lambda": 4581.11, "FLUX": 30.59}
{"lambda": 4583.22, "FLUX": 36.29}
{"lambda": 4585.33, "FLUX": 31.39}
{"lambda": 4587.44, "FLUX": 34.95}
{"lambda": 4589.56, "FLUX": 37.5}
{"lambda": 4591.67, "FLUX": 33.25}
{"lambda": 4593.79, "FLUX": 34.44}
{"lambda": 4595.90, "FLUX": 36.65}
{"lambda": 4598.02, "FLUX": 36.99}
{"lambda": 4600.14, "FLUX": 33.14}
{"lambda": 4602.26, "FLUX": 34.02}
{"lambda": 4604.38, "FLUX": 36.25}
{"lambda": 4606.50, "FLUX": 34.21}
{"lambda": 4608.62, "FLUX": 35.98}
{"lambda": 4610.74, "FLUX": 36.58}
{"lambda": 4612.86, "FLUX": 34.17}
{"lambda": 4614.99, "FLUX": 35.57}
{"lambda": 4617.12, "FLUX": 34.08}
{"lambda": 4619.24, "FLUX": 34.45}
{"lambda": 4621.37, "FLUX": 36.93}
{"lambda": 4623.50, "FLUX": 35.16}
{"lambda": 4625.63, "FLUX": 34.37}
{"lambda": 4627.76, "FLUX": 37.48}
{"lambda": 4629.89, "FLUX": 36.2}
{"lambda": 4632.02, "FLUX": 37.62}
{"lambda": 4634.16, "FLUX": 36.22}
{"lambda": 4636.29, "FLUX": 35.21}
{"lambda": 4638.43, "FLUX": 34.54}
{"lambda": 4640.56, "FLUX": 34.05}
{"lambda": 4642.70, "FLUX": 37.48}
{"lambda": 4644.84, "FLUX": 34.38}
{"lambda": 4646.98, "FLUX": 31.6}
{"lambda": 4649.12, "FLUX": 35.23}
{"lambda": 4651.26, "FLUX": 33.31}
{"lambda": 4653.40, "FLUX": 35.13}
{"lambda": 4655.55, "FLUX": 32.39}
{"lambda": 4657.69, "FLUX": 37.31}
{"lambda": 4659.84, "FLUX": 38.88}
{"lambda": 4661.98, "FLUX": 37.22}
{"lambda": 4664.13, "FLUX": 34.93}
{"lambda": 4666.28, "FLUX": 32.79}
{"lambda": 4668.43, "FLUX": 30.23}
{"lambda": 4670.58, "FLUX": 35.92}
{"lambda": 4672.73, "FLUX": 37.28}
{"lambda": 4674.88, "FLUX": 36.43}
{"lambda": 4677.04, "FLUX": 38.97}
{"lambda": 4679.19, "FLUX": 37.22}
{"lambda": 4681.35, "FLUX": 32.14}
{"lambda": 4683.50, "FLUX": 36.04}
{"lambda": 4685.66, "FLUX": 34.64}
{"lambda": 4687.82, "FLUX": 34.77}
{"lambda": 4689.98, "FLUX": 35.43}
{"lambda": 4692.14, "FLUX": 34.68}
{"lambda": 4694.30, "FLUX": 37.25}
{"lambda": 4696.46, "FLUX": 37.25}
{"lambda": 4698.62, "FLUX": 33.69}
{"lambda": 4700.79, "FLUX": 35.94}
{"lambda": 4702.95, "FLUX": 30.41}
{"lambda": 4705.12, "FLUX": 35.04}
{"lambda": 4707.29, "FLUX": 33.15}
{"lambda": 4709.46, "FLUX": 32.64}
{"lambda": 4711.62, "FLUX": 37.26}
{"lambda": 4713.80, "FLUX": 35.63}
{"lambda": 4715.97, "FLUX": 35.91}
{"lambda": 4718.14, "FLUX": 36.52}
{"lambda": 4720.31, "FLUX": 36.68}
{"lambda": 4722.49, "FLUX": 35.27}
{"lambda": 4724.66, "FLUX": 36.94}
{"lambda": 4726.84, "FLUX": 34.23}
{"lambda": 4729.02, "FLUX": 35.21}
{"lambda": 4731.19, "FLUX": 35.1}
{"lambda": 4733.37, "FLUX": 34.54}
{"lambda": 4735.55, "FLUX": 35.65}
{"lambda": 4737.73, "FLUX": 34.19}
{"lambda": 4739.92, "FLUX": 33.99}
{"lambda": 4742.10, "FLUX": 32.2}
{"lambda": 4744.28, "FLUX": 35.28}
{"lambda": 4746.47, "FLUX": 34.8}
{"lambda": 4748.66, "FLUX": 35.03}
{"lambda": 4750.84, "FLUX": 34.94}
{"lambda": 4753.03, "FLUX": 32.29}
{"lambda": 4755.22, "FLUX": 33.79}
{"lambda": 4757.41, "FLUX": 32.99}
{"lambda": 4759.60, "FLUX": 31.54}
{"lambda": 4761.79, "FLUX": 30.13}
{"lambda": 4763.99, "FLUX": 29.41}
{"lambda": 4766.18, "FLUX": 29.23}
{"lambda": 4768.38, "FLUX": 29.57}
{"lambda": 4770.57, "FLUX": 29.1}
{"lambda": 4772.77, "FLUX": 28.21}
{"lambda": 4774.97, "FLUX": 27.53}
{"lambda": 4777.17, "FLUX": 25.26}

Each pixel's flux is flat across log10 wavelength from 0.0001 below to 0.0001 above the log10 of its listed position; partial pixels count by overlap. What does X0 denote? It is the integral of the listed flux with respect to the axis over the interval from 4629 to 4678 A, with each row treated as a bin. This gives 1732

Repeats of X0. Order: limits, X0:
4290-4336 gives 869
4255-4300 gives 698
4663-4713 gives 1748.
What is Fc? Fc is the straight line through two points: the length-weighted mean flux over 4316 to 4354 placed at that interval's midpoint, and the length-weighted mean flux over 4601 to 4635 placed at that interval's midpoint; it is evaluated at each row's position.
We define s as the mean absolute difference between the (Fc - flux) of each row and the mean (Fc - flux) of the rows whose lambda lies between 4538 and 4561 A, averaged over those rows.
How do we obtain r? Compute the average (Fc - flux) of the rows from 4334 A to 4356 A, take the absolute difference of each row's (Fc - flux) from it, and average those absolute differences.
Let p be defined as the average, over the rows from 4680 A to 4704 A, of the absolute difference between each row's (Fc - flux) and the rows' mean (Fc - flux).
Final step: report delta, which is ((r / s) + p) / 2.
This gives 1.2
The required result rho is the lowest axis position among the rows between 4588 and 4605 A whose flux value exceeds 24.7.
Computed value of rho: 4589.56 A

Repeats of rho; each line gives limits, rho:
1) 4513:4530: 4514.09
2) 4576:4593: 4576.89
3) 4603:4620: 4604.38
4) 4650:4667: 4651.26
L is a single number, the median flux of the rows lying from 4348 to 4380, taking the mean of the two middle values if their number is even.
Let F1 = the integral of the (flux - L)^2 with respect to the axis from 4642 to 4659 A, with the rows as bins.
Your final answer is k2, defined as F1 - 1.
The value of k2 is 2082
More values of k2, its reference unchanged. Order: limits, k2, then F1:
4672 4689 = 2589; 2590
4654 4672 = 2426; 2427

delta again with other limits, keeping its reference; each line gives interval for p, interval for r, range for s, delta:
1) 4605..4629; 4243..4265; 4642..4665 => 1.2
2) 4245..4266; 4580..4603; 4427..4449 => 1.5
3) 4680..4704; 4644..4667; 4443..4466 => 1.0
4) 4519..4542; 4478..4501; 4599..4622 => 2.6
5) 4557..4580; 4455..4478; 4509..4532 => 1.4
